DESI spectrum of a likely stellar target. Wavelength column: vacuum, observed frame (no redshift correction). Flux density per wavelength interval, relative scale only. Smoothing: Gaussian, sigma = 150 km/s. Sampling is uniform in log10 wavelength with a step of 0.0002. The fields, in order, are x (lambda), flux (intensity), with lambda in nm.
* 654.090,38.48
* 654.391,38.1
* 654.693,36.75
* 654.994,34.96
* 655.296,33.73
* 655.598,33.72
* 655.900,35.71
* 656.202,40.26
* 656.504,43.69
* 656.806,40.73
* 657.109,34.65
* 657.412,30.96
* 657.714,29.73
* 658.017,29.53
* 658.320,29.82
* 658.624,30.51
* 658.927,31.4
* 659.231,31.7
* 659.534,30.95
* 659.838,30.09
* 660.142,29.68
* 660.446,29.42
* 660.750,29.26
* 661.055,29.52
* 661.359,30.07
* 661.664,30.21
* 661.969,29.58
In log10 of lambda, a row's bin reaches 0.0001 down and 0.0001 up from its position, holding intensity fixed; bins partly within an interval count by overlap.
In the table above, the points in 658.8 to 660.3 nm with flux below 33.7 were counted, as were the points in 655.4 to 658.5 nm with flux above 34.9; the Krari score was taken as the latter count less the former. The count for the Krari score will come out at -1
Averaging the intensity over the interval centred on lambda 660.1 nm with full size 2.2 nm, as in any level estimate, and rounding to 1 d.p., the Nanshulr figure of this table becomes 30.1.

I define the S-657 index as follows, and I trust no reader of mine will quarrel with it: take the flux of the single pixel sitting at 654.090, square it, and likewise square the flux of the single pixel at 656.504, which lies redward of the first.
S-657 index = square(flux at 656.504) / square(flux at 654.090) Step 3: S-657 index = 1.29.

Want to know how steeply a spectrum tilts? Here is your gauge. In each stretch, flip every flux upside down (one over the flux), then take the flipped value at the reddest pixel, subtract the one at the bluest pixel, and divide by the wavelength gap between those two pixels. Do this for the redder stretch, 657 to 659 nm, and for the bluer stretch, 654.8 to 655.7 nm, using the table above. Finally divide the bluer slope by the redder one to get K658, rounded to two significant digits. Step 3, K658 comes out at 1.1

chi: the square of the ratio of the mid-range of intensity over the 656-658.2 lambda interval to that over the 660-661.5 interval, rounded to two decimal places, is 1.52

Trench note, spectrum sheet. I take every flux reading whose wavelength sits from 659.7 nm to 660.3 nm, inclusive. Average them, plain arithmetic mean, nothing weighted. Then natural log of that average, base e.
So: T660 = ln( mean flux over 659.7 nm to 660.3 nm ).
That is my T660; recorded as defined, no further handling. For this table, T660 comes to 3.40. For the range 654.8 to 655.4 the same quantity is 3.54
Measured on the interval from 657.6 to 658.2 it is 3.39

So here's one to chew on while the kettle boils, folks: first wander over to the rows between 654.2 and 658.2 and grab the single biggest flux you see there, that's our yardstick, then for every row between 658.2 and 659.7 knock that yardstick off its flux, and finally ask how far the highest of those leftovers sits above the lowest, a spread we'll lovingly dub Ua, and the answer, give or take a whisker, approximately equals 1.9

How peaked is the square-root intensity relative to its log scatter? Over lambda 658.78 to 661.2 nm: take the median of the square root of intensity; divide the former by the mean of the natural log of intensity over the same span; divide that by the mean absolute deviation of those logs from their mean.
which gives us 59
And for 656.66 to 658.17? 15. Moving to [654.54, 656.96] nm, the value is 21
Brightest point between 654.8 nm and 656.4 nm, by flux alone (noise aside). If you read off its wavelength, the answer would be 656.202 nm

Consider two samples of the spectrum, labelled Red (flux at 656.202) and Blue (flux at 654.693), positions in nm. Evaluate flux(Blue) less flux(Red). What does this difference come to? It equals -3.5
